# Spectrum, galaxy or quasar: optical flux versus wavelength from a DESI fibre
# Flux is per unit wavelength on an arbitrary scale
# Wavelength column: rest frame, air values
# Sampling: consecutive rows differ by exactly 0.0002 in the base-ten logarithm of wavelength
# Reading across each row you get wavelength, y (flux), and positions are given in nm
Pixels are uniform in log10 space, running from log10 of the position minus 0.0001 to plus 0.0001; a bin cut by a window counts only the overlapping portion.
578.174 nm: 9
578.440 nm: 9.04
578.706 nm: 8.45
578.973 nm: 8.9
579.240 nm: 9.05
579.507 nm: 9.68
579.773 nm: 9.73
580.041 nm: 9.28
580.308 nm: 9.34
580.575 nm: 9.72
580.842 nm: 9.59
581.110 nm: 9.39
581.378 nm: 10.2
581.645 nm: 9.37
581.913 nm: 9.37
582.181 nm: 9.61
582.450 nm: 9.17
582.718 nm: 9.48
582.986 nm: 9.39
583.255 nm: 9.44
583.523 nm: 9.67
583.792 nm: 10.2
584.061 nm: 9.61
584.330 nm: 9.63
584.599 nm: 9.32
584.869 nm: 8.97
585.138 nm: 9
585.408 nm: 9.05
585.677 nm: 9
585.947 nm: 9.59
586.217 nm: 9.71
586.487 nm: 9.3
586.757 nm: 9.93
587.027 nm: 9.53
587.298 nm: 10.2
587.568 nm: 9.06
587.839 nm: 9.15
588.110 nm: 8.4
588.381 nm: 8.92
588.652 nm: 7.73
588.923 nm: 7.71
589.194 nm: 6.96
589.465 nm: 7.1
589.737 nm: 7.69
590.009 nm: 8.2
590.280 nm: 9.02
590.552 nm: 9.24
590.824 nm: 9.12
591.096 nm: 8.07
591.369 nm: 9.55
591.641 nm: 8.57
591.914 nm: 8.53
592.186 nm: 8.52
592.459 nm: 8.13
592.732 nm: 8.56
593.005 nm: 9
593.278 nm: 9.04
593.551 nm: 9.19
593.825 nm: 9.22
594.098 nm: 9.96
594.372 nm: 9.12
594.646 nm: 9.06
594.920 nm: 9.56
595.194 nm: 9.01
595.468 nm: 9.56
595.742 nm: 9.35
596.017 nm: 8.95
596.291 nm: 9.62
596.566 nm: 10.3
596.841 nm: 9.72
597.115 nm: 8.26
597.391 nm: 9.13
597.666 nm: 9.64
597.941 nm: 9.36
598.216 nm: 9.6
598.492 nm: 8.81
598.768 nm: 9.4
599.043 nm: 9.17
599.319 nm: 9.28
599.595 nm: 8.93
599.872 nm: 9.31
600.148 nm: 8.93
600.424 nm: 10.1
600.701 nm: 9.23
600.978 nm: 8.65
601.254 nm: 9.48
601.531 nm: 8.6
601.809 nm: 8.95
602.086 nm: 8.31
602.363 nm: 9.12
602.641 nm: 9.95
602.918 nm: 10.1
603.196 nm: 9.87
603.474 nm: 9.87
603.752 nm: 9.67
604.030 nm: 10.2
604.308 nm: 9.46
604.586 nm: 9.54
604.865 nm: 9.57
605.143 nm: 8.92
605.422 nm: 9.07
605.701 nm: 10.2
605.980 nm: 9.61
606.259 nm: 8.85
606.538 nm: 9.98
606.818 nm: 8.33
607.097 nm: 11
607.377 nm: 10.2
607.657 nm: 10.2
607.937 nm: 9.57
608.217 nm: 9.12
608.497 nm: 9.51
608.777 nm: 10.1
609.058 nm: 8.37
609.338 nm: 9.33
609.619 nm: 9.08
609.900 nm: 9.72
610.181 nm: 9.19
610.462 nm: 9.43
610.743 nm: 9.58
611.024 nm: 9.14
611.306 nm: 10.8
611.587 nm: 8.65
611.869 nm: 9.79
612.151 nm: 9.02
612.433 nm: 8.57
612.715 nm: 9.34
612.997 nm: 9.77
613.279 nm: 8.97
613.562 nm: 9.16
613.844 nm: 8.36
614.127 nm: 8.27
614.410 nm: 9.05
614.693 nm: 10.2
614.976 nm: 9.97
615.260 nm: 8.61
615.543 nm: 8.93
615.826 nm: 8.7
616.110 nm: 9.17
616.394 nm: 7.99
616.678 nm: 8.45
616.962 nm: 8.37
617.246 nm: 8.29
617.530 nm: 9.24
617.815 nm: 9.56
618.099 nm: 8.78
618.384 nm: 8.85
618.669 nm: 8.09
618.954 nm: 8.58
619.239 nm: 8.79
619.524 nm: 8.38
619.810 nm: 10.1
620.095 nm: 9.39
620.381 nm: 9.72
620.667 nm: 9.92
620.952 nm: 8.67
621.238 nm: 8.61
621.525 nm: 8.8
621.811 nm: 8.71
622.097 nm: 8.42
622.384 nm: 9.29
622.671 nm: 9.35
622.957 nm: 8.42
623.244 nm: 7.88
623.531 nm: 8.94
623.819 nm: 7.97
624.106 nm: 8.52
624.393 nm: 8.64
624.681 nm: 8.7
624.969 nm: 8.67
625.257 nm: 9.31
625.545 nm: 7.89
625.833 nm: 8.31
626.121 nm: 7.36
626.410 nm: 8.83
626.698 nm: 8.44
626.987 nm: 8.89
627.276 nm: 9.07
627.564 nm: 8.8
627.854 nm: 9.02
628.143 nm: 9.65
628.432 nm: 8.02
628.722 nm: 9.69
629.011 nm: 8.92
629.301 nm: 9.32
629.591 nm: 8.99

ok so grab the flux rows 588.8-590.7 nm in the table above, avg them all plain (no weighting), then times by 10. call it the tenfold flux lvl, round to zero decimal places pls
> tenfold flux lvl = 80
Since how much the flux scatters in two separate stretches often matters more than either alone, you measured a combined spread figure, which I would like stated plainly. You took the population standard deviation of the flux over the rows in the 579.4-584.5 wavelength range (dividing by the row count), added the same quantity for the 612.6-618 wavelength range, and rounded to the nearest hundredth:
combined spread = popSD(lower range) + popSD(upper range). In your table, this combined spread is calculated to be 0.87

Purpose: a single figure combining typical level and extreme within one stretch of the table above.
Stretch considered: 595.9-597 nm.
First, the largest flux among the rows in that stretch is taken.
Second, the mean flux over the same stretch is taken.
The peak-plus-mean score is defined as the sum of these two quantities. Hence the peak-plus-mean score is 19.9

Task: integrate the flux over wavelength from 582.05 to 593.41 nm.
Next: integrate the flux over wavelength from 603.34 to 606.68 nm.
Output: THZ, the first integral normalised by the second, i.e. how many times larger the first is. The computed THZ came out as 3.2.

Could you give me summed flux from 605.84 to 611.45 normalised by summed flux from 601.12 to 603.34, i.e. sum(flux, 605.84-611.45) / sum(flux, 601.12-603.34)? 2.6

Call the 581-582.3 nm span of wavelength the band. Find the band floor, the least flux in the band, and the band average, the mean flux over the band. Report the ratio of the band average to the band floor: 1.02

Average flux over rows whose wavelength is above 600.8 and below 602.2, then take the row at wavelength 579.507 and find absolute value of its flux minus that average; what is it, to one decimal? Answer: 0.9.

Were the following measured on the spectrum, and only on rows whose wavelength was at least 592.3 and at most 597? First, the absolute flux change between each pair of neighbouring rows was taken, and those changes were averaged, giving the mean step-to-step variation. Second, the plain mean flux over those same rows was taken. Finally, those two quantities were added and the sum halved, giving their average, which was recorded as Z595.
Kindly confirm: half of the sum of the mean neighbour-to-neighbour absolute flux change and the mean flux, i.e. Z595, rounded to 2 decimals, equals 4.84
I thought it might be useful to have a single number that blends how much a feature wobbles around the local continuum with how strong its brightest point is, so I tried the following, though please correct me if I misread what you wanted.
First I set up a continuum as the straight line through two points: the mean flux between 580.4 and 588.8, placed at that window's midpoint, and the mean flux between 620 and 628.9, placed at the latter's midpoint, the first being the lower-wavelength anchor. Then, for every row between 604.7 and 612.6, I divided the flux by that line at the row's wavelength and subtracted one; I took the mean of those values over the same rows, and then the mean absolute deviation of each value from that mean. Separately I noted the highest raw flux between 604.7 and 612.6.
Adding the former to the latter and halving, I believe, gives 5.53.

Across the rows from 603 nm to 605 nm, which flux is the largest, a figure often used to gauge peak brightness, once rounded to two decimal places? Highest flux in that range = 10.20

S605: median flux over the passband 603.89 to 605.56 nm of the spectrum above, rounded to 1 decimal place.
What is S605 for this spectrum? 9.5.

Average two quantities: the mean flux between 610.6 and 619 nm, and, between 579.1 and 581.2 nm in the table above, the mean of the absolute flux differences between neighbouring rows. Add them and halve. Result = 4.6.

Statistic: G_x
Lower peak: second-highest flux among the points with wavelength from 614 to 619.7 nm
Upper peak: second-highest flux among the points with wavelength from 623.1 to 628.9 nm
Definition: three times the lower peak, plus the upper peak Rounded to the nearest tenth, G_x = 39.6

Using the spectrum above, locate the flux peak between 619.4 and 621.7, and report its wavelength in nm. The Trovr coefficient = 619.810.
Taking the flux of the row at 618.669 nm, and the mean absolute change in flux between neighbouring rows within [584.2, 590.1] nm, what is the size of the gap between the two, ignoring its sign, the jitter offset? 7.6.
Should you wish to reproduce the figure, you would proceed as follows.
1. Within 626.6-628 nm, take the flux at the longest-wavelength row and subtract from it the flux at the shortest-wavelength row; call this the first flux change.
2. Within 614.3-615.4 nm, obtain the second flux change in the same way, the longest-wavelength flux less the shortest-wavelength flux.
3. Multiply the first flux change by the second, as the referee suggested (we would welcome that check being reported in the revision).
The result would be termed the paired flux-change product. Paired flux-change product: -0.26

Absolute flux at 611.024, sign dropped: 9.1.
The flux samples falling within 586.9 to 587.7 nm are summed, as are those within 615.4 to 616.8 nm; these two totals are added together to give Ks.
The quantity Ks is 72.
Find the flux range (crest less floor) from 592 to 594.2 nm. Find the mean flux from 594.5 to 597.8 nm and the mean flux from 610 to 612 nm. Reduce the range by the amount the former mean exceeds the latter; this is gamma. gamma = 2.0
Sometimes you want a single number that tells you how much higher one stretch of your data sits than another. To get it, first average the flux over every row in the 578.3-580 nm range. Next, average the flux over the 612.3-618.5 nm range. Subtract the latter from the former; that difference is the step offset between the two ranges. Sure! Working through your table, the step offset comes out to 0.21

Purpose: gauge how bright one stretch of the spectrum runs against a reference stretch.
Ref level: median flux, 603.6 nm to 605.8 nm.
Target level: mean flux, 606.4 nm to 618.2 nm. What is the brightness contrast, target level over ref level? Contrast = 0.966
